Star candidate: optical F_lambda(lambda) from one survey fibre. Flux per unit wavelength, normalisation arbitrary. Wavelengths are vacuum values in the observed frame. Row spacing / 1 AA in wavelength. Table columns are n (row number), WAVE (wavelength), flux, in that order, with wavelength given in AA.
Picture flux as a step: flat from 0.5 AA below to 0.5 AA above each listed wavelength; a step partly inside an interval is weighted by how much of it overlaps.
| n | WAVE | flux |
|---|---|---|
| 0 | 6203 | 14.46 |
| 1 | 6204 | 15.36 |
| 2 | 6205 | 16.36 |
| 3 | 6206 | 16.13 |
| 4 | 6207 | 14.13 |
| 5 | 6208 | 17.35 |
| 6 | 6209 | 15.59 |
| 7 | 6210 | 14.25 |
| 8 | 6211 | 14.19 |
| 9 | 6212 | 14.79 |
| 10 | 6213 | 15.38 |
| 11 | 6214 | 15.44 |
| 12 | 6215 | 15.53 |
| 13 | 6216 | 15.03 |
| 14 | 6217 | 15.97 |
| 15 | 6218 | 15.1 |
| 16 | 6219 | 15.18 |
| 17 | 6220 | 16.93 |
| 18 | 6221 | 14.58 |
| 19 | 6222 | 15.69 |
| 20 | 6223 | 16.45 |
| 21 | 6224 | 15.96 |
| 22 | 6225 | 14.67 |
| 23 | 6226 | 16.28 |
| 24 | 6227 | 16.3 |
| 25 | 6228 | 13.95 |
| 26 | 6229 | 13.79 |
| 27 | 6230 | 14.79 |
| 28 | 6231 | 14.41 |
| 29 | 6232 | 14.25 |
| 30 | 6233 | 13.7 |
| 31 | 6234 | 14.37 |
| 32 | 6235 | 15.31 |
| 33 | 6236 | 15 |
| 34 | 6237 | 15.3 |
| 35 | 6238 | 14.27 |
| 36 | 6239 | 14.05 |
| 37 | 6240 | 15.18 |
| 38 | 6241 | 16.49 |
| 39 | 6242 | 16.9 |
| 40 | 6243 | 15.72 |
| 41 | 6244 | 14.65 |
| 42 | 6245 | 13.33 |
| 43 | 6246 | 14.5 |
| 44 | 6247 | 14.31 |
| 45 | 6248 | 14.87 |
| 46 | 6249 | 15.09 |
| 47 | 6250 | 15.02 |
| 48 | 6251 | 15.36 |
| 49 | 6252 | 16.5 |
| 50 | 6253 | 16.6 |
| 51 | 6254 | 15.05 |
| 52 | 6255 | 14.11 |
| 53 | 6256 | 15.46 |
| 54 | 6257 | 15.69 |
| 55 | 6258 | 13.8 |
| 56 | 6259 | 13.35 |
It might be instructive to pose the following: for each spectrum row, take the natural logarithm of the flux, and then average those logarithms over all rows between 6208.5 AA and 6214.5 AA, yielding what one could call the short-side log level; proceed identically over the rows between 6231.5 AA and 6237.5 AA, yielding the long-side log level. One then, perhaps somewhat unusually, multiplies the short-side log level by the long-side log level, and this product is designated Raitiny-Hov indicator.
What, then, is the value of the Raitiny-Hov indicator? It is 7.26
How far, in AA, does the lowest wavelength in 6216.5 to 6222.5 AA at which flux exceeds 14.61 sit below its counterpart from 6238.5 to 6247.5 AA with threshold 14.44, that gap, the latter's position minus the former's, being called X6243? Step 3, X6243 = 23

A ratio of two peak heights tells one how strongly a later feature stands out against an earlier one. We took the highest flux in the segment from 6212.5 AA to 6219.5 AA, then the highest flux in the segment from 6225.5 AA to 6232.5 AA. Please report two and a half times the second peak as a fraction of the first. 2.55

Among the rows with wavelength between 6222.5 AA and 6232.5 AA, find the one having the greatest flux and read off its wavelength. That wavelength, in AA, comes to 6223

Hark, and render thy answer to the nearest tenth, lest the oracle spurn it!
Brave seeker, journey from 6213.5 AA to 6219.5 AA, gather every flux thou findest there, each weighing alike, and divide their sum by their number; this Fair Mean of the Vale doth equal 15.4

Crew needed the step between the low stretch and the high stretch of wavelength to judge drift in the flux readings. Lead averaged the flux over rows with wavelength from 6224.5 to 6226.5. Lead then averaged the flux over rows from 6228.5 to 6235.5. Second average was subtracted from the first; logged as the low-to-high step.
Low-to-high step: 1.10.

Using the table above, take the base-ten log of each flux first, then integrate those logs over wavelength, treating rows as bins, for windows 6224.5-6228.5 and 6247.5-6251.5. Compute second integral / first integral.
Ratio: 0.996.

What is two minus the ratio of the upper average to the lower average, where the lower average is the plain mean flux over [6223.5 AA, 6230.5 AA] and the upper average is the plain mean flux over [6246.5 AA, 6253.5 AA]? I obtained 0.98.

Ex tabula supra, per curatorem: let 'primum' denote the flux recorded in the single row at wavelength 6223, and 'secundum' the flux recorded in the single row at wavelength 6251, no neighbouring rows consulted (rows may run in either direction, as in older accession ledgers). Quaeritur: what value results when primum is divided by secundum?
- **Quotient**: 1.07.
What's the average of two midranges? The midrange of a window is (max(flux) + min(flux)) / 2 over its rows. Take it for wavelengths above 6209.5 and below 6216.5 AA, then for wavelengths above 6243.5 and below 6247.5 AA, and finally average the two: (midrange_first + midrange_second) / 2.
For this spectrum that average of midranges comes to 14.4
